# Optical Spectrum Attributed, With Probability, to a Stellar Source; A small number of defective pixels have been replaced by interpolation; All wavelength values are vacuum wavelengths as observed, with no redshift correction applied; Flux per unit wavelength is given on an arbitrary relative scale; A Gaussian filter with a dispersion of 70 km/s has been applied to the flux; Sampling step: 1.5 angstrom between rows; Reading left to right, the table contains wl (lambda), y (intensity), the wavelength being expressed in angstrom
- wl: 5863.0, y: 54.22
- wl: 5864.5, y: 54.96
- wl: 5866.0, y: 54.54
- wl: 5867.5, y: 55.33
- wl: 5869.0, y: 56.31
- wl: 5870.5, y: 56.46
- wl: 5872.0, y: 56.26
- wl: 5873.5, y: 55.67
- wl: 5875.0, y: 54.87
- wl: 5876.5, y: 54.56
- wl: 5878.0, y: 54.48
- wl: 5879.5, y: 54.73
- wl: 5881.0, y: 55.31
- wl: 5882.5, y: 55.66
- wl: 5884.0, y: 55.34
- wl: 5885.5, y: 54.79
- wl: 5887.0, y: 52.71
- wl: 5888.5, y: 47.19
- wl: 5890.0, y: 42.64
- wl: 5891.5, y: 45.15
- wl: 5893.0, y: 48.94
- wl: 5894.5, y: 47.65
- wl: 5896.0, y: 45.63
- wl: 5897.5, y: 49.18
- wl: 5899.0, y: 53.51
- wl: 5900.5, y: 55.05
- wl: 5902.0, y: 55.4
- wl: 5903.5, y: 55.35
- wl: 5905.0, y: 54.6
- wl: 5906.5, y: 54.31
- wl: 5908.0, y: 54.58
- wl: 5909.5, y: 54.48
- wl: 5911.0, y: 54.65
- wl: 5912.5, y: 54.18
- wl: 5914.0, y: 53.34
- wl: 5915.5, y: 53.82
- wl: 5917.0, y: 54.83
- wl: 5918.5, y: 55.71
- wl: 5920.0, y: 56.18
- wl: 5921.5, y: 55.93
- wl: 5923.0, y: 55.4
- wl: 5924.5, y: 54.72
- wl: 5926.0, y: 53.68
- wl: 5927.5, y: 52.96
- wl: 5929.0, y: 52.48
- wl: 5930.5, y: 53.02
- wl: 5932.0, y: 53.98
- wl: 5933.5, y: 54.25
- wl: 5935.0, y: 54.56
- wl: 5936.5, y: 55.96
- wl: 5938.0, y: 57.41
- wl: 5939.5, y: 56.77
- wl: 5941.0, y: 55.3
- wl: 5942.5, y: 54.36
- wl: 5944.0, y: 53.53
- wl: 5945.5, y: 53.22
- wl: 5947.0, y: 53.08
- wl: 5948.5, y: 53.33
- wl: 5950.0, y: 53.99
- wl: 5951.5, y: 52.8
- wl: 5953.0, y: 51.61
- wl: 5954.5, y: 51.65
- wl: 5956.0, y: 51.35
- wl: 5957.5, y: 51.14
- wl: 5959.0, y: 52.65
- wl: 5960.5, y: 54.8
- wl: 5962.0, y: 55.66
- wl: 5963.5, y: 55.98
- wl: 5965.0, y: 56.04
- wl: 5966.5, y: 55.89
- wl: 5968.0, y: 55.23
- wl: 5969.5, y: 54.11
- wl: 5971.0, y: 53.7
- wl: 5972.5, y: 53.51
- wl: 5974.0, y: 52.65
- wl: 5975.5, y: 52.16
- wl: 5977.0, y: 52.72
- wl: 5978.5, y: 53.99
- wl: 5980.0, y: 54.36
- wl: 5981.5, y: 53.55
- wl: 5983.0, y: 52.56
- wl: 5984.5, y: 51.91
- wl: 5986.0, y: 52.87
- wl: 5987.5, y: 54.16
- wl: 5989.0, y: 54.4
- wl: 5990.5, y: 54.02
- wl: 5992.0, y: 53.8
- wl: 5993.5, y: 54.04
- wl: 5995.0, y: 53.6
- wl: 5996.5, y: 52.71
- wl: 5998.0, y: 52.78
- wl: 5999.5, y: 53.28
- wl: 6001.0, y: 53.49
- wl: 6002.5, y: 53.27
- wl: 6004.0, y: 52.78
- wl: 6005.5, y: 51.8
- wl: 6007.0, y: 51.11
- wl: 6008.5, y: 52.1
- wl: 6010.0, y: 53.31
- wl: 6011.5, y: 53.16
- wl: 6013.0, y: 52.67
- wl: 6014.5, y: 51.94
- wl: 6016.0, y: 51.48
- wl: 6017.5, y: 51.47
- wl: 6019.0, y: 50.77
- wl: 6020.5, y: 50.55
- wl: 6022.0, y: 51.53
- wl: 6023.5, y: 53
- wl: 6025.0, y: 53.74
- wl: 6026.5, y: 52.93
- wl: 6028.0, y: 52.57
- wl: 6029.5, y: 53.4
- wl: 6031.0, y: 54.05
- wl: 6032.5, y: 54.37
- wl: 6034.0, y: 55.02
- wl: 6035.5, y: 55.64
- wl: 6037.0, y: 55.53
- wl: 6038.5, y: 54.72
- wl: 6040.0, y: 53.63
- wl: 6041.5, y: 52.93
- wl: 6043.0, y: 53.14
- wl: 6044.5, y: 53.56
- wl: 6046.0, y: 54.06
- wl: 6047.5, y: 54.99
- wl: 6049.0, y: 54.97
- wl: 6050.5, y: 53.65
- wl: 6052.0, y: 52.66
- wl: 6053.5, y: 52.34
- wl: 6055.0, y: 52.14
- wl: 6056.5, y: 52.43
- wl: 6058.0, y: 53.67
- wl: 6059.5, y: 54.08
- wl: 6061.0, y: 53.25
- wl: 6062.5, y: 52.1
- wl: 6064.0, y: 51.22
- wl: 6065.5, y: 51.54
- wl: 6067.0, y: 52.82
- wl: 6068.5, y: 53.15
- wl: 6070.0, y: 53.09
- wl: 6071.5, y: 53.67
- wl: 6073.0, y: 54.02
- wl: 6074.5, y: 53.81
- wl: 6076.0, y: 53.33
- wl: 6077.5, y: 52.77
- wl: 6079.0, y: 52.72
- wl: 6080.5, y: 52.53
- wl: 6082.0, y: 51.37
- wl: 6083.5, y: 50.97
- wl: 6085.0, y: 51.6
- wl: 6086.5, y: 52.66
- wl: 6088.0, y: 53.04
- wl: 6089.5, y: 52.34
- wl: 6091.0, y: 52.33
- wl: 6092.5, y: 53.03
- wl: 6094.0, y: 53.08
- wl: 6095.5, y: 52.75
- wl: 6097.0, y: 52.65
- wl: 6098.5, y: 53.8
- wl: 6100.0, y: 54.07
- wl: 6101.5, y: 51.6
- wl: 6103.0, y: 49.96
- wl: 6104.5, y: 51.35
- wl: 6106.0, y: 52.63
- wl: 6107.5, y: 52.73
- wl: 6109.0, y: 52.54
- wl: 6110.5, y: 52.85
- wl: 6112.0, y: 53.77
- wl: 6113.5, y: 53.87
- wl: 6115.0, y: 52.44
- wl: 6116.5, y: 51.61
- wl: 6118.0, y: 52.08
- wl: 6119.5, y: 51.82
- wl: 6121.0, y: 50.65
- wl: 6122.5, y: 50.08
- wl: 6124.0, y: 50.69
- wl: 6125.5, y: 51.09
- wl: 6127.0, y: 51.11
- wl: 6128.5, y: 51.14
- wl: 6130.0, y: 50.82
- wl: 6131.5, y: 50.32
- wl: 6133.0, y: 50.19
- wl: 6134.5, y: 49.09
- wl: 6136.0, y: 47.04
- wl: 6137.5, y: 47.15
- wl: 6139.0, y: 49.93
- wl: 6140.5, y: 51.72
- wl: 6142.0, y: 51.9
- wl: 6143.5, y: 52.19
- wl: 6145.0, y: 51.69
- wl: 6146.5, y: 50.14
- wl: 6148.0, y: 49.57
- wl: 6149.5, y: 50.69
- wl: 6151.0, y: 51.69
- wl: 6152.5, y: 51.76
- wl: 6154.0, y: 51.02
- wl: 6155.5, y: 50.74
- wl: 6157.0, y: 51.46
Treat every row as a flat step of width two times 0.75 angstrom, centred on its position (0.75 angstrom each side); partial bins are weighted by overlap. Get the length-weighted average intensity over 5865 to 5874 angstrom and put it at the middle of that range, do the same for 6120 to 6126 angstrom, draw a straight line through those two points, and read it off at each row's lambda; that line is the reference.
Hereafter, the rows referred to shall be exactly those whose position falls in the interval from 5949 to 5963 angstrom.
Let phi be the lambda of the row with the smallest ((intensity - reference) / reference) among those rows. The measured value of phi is 5957.5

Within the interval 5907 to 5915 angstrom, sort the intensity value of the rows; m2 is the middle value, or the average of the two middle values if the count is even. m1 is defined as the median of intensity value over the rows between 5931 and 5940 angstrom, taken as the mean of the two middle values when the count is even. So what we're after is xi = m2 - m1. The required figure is -0.8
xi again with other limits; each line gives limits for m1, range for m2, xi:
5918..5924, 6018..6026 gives -4.3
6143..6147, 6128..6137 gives -1.4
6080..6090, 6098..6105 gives -0.7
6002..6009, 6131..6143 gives -2.0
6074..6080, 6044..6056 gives 0.6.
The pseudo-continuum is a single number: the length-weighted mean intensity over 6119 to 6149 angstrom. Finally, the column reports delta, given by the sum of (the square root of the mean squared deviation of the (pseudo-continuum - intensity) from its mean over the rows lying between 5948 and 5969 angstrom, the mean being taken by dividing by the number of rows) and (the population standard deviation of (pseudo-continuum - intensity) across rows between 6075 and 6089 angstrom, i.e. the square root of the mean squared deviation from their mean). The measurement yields 2.6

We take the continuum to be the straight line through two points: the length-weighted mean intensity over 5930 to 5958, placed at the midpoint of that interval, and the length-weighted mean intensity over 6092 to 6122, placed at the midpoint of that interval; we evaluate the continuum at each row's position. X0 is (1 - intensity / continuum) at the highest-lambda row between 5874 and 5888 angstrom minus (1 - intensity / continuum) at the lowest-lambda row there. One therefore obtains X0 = 0.038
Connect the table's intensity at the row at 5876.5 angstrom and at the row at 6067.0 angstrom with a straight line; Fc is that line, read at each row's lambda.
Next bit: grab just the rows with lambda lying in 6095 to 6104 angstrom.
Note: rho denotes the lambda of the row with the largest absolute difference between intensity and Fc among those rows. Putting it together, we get 6103.0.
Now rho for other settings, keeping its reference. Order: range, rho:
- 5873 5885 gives 5882.5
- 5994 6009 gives 6007.0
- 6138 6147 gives 6139.0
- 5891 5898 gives 5891.5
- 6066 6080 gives 6073.0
